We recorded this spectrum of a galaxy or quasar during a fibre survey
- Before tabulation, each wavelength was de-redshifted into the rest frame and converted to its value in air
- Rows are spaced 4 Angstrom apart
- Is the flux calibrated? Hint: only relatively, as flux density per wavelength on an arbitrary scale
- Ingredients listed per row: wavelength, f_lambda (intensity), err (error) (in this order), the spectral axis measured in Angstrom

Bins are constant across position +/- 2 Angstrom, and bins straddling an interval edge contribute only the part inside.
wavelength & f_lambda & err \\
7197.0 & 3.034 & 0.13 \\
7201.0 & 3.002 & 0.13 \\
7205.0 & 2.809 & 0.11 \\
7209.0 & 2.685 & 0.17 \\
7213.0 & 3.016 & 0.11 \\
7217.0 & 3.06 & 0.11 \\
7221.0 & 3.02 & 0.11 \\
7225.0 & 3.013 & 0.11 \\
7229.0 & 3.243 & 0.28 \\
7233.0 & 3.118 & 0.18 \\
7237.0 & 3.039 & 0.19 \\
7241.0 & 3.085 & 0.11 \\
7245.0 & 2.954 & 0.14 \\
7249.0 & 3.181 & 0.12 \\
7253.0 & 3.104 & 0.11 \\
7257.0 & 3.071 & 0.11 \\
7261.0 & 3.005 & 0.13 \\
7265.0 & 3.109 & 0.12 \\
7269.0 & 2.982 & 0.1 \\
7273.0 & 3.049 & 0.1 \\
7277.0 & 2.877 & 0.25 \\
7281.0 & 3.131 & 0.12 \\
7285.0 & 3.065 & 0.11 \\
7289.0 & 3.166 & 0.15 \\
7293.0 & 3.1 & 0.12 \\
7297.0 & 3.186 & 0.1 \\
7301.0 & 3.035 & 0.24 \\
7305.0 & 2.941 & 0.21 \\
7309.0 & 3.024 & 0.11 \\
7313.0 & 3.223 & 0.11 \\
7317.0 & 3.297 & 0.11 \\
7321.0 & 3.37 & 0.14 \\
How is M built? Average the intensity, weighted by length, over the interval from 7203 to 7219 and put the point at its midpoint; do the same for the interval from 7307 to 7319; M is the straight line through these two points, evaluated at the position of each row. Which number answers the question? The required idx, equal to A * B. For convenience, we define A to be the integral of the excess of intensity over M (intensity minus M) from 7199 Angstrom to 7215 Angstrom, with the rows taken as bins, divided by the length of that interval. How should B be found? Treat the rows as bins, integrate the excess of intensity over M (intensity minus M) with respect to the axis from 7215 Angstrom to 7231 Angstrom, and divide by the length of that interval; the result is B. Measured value 0.000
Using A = 0.00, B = 0.16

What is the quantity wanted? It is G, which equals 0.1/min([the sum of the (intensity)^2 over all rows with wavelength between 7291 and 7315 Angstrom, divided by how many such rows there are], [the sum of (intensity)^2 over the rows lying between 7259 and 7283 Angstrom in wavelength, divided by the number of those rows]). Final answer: 0.0109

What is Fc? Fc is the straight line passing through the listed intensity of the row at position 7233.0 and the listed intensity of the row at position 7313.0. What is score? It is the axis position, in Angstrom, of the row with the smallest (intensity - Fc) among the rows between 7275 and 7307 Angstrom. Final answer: 7277.0 Angstrom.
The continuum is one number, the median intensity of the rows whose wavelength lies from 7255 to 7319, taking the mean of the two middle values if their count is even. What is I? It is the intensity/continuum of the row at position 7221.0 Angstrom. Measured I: 0.98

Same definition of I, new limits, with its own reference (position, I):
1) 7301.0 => 0.99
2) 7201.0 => 0.98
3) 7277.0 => 0.94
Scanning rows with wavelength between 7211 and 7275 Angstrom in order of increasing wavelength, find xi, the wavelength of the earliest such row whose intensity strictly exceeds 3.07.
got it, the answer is 7229.0 Angstrom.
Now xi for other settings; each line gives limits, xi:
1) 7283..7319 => 7289.0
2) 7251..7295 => 7253.0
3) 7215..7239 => 7229.0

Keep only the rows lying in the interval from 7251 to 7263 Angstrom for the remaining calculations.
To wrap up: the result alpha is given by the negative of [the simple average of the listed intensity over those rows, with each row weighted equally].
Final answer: -3.06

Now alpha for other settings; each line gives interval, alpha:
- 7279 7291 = -3.12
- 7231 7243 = -3.08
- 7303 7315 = -3.06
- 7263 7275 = -3.05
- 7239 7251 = -3.07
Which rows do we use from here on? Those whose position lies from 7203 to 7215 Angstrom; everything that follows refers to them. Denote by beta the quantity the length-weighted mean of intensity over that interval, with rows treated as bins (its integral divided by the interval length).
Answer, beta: 2.84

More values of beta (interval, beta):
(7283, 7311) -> 3.07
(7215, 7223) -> 3.04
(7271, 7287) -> 3.03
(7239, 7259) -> 3.08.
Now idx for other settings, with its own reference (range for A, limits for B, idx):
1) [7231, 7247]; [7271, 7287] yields -0.004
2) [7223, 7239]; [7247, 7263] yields 0.011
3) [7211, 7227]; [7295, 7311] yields -0.012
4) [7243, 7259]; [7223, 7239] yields 0.011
